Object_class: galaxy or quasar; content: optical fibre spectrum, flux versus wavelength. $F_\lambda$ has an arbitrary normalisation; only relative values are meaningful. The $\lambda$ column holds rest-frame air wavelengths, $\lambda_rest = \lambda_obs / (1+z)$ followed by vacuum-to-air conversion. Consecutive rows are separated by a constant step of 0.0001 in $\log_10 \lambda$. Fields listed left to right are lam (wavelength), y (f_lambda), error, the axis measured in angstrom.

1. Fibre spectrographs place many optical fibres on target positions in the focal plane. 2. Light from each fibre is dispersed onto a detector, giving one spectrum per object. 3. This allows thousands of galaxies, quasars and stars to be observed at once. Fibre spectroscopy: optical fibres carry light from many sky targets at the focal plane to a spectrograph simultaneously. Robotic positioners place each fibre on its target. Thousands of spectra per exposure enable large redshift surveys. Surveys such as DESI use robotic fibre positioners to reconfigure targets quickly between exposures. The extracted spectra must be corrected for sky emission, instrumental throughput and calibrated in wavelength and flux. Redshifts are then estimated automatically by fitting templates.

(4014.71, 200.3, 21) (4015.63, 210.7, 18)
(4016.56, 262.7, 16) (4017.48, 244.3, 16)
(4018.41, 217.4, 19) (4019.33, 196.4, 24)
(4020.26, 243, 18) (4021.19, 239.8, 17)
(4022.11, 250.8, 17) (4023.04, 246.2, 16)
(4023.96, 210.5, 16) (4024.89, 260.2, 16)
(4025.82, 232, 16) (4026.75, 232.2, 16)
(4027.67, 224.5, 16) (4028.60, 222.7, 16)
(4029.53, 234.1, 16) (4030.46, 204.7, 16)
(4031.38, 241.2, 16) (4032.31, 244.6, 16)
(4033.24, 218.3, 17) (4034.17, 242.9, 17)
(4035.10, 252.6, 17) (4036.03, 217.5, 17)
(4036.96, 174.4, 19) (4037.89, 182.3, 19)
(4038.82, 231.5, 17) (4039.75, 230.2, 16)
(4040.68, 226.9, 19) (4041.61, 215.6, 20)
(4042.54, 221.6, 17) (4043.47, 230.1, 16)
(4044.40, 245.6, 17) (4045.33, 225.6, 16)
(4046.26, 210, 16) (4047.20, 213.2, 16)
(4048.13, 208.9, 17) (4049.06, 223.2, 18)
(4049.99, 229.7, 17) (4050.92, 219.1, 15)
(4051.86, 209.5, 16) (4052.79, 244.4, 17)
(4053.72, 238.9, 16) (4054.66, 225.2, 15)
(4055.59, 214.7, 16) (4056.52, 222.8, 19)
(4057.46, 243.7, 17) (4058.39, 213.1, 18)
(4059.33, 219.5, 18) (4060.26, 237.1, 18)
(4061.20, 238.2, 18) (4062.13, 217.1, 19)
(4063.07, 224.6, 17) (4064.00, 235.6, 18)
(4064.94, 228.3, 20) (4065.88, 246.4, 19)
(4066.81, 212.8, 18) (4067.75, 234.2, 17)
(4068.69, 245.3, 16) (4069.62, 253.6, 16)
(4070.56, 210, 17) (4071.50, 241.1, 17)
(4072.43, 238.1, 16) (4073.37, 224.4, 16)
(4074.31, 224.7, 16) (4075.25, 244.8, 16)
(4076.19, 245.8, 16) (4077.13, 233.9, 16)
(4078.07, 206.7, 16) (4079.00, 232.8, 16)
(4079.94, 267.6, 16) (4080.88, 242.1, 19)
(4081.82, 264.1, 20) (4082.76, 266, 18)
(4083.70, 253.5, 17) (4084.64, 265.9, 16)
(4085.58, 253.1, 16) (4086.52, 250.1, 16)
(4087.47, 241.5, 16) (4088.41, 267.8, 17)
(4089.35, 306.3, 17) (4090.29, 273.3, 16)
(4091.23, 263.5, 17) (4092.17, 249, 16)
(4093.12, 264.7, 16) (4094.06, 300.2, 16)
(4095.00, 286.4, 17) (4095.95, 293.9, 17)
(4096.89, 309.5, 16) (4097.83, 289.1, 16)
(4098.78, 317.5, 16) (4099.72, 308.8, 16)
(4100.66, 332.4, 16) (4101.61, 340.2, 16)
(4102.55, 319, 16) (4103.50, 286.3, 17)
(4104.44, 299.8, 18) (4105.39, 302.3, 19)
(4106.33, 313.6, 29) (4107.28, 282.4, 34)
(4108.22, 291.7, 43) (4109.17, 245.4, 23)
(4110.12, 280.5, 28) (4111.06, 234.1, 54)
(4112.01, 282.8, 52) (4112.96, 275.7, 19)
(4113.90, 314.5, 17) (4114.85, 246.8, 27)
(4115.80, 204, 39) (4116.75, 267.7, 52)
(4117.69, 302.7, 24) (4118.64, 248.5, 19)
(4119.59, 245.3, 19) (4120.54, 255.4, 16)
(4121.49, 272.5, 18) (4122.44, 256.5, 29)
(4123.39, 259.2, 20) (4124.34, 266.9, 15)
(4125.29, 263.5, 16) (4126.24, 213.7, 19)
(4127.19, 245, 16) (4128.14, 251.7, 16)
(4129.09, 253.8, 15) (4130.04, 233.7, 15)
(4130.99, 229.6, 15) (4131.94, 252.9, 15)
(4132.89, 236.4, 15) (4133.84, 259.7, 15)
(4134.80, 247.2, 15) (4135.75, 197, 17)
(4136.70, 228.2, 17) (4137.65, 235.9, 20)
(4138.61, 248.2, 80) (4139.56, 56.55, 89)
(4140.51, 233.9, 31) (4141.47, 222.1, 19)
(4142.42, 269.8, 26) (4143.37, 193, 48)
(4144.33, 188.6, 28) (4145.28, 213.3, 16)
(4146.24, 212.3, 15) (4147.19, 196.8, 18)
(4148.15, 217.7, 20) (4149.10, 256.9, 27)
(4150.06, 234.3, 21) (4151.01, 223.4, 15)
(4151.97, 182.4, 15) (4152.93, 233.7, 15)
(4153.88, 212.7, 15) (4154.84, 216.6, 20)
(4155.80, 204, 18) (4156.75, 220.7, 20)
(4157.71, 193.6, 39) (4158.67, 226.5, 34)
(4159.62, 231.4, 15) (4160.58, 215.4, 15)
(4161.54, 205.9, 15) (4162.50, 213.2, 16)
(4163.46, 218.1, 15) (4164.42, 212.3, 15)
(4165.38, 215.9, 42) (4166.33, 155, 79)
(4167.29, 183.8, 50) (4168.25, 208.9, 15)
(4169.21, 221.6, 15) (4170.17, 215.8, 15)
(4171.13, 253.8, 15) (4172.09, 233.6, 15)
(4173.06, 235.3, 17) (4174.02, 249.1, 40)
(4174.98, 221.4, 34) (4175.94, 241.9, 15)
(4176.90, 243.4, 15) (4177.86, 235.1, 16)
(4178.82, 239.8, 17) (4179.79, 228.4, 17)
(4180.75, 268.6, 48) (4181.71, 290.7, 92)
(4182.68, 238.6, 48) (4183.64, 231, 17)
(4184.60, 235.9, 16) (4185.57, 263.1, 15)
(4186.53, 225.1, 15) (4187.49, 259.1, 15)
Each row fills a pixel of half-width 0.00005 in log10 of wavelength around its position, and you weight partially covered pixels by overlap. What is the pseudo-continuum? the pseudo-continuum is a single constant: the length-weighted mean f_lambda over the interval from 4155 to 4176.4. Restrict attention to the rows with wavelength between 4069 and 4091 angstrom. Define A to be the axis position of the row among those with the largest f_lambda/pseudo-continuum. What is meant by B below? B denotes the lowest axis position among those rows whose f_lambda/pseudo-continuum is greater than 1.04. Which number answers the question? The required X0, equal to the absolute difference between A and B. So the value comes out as 19.7 angstrom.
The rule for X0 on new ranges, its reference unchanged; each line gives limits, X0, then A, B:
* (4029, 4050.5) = 5.6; 4035.10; 4029.53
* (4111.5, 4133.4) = 1.9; 4113.90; 4112.01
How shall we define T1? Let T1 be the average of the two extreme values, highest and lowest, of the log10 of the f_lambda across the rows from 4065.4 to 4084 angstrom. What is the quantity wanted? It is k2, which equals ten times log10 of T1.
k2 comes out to 3.75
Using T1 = 2.37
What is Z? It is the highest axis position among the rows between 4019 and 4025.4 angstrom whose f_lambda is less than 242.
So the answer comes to 4023.96 angstrom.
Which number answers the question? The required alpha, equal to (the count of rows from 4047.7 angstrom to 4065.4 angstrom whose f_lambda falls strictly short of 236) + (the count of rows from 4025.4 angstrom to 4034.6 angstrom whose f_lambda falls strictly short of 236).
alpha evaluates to 21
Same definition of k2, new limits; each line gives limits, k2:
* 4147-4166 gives 3.68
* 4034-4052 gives 3.66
